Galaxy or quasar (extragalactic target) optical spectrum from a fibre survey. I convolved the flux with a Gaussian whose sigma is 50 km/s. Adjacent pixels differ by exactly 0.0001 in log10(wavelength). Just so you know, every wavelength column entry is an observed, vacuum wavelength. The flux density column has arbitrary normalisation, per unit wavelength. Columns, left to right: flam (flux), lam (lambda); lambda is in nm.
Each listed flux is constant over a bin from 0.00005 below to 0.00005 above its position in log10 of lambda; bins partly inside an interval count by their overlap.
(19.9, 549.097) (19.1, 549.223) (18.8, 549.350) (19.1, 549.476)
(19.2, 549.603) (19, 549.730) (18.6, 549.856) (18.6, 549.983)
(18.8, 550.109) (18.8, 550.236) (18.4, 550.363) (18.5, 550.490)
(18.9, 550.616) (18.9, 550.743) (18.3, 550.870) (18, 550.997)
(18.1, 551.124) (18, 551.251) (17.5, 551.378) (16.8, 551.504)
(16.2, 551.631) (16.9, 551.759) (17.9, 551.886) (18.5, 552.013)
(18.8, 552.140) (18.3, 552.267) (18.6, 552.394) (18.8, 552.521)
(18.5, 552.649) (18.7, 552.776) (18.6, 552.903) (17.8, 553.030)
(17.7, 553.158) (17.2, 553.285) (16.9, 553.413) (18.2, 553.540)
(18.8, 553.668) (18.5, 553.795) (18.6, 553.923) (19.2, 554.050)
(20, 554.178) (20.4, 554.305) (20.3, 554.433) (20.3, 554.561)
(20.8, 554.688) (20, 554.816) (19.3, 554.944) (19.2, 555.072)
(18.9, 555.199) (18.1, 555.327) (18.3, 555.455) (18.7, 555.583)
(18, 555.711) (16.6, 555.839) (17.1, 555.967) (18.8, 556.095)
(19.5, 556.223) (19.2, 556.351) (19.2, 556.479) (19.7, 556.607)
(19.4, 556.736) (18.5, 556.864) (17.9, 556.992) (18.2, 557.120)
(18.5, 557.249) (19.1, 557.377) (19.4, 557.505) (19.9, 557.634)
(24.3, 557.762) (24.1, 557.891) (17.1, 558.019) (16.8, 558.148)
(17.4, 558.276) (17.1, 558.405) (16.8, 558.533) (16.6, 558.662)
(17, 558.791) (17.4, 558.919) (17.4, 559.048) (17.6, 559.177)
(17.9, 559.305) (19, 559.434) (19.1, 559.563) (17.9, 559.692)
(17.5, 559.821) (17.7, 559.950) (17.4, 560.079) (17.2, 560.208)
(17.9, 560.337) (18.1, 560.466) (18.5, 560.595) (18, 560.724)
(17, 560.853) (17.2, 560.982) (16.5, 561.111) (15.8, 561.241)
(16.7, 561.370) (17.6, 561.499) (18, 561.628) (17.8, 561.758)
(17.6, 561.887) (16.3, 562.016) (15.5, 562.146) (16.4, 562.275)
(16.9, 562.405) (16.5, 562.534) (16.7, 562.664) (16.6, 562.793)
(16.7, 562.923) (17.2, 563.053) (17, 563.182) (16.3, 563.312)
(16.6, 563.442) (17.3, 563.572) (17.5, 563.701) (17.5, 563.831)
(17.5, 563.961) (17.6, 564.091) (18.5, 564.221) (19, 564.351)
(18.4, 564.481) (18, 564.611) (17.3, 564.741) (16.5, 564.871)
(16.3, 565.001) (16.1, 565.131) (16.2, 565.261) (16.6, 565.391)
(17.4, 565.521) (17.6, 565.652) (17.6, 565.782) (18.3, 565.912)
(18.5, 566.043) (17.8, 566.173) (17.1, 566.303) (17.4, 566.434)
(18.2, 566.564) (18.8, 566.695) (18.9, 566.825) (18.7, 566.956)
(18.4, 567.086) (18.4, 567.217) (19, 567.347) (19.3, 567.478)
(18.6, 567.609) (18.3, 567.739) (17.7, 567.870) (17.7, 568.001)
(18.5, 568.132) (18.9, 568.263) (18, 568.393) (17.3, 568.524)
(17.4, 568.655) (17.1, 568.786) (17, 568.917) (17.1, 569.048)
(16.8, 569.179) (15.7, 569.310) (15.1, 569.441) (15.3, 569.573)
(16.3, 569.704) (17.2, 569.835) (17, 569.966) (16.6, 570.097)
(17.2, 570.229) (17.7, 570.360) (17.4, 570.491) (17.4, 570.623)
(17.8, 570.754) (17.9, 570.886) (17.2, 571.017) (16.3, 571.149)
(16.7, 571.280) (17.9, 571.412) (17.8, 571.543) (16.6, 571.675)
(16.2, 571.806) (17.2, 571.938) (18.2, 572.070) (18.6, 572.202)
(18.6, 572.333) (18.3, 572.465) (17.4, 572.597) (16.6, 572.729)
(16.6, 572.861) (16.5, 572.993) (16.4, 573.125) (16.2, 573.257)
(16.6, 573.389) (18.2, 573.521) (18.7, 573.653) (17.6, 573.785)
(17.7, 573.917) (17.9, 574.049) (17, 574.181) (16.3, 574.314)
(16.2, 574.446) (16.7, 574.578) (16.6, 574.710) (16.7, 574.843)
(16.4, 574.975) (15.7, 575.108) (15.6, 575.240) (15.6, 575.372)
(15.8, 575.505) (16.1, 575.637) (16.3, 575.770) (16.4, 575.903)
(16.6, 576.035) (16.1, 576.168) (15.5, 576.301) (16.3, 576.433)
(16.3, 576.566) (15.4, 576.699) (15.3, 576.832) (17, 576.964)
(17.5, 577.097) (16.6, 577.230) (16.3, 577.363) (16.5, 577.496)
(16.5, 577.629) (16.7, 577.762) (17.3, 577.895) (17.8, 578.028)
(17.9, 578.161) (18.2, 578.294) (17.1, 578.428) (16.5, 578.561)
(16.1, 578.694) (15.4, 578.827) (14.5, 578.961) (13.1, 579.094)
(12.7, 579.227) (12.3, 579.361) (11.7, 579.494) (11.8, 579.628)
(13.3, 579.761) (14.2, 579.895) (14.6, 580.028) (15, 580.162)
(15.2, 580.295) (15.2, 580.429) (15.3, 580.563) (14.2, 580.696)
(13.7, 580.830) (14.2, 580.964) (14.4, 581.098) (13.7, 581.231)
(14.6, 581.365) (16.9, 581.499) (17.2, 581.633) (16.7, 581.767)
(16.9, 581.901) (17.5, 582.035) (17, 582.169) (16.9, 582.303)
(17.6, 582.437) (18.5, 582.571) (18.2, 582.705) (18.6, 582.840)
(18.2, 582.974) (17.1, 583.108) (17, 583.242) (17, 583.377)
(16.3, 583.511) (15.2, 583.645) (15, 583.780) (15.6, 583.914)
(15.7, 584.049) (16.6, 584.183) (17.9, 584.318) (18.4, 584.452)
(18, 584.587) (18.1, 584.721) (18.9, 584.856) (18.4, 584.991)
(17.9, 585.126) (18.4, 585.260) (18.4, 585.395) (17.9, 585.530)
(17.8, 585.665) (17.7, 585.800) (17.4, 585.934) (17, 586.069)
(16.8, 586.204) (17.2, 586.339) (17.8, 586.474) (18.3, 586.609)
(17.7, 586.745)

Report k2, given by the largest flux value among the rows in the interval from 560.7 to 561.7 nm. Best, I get 18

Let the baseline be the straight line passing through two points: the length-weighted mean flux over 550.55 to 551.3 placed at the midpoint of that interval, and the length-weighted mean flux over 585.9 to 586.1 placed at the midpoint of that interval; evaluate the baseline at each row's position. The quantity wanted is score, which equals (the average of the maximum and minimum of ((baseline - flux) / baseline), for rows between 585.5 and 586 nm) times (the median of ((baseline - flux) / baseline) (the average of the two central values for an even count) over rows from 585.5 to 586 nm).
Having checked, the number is 0.0008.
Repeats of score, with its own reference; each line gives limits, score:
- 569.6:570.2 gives 0.0029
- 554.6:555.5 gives 0.0035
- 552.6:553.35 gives 0.0002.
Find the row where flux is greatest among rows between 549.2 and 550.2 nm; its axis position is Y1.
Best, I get 549.603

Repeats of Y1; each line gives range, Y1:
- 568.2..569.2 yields 568.263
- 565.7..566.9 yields 566.825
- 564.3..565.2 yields 564.351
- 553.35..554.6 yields 554.305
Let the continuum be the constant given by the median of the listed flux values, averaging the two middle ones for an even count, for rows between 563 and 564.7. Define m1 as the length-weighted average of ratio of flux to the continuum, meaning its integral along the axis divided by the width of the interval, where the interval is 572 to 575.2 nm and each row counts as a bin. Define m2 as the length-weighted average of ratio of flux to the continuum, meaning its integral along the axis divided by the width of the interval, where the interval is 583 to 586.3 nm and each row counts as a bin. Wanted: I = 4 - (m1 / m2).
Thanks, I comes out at 3.01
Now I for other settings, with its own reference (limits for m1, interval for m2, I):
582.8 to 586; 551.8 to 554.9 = 3.07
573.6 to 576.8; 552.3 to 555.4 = 3.13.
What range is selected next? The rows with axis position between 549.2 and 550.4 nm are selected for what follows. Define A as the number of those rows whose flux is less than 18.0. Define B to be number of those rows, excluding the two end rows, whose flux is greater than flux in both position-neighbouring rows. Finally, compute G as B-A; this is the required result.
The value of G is 1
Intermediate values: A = 0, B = 1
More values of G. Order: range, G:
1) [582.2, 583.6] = -4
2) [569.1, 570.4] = -9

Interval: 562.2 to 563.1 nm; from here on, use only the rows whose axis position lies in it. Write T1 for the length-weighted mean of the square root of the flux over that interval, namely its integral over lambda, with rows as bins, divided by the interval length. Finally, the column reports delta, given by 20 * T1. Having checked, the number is 81.7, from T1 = 4.08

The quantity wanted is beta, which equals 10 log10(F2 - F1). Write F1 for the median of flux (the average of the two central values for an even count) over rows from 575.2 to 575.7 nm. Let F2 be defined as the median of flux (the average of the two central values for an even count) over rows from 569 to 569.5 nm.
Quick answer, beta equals -2.6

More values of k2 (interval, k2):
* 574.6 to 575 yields 16.7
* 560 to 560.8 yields 18.5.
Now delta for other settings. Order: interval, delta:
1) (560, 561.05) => 84.1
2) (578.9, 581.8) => 75.5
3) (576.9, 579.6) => 79.4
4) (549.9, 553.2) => 85.3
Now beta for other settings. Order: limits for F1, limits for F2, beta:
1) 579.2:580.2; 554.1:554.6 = 8.6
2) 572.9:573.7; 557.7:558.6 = -2.6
